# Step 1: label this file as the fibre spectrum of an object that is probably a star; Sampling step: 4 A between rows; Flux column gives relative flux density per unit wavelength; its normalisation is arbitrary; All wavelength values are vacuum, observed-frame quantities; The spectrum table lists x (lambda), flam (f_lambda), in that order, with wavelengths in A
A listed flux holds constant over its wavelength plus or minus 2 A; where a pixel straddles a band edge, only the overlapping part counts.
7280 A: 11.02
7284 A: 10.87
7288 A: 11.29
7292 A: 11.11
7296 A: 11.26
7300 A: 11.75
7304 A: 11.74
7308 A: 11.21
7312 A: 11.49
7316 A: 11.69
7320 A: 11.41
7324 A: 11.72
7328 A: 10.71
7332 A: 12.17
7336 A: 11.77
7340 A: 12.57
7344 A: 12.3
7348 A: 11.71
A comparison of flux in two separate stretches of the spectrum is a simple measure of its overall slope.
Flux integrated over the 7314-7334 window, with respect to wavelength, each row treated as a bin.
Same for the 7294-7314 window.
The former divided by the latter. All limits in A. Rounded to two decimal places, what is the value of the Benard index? 1.00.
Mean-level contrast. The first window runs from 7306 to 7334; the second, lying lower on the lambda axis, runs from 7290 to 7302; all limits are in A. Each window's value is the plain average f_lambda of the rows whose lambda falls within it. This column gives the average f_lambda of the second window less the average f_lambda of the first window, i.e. -0.11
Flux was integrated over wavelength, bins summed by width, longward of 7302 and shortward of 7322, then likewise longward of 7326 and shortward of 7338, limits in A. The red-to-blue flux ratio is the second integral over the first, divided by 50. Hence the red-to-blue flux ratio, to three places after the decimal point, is 0.012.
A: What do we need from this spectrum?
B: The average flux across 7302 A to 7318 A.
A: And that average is 11.53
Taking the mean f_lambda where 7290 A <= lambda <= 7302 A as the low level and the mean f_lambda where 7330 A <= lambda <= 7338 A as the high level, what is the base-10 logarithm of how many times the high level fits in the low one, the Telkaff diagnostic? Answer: -0.022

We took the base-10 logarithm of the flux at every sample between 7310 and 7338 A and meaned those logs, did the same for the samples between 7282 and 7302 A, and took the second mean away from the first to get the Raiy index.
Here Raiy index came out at 0.0116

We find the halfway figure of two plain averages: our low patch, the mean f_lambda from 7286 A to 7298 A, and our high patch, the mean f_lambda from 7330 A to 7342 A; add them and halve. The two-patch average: 11.7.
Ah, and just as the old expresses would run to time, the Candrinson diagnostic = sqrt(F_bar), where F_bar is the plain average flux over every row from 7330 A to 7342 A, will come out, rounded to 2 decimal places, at 3.49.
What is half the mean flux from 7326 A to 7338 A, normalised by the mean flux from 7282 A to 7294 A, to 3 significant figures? 0.521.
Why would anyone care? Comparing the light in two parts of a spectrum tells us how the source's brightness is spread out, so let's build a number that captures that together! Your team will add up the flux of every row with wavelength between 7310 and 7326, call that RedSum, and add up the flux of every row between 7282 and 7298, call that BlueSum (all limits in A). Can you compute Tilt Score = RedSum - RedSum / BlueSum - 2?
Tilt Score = 43.3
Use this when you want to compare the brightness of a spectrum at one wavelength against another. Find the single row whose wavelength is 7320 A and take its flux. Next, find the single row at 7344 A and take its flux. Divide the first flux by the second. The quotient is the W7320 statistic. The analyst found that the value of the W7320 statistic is 0.93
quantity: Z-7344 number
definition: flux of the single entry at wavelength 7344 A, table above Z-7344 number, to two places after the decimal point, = 12.30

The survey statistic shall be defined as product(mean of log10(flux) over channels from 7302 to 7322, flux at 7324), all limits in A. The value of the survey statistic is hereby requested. 12.4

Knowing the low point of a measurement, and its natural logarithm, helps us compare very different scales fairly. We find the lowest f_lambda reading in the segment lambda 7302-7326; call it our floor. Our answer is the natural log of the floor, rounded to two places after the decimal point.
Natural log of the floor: 2.42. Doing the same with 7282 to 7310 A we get 2.39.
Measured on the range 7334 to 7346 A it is 2.47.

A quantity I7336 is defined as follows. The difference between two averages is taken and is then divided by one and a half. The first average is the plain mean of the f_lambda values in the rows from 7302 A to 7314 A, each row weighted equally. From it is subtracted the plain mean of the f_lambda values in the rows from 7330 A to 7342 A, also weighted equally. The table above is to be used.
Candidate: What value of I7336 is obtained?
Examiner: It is -0.46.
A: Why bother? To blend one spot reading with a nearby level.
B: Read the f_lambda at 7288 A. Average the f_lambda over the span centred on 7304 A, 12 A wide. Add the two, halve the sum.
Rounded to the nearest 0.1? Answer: 11.4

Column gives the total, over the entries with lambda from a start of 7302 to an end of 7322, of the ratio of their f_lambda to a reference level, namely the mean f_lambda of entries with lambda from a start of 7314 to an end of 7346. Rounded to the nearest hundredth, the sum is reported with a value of 4.88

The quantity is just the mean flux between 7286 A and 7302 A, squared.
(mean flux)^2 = 129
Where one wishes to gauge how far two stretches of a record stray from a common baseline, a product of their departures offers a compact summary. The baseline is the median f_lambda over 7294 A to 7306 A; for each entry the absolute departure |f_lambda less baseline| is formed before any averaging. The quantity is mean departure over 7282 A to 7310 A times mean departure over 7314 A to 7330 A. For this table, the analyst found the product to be 0.15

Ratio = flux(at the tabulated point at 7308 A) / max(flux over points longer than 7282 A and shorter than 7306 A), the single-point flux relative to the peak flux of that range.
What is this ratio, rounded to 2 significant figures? 0.95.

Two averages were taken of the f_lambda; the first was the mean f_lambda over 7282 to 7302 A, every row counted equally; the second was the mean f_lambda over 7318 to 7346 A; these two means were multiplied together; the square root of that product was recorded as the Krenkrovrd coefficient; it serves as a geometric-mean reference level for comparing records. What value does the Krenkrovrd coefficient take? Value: 11.5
